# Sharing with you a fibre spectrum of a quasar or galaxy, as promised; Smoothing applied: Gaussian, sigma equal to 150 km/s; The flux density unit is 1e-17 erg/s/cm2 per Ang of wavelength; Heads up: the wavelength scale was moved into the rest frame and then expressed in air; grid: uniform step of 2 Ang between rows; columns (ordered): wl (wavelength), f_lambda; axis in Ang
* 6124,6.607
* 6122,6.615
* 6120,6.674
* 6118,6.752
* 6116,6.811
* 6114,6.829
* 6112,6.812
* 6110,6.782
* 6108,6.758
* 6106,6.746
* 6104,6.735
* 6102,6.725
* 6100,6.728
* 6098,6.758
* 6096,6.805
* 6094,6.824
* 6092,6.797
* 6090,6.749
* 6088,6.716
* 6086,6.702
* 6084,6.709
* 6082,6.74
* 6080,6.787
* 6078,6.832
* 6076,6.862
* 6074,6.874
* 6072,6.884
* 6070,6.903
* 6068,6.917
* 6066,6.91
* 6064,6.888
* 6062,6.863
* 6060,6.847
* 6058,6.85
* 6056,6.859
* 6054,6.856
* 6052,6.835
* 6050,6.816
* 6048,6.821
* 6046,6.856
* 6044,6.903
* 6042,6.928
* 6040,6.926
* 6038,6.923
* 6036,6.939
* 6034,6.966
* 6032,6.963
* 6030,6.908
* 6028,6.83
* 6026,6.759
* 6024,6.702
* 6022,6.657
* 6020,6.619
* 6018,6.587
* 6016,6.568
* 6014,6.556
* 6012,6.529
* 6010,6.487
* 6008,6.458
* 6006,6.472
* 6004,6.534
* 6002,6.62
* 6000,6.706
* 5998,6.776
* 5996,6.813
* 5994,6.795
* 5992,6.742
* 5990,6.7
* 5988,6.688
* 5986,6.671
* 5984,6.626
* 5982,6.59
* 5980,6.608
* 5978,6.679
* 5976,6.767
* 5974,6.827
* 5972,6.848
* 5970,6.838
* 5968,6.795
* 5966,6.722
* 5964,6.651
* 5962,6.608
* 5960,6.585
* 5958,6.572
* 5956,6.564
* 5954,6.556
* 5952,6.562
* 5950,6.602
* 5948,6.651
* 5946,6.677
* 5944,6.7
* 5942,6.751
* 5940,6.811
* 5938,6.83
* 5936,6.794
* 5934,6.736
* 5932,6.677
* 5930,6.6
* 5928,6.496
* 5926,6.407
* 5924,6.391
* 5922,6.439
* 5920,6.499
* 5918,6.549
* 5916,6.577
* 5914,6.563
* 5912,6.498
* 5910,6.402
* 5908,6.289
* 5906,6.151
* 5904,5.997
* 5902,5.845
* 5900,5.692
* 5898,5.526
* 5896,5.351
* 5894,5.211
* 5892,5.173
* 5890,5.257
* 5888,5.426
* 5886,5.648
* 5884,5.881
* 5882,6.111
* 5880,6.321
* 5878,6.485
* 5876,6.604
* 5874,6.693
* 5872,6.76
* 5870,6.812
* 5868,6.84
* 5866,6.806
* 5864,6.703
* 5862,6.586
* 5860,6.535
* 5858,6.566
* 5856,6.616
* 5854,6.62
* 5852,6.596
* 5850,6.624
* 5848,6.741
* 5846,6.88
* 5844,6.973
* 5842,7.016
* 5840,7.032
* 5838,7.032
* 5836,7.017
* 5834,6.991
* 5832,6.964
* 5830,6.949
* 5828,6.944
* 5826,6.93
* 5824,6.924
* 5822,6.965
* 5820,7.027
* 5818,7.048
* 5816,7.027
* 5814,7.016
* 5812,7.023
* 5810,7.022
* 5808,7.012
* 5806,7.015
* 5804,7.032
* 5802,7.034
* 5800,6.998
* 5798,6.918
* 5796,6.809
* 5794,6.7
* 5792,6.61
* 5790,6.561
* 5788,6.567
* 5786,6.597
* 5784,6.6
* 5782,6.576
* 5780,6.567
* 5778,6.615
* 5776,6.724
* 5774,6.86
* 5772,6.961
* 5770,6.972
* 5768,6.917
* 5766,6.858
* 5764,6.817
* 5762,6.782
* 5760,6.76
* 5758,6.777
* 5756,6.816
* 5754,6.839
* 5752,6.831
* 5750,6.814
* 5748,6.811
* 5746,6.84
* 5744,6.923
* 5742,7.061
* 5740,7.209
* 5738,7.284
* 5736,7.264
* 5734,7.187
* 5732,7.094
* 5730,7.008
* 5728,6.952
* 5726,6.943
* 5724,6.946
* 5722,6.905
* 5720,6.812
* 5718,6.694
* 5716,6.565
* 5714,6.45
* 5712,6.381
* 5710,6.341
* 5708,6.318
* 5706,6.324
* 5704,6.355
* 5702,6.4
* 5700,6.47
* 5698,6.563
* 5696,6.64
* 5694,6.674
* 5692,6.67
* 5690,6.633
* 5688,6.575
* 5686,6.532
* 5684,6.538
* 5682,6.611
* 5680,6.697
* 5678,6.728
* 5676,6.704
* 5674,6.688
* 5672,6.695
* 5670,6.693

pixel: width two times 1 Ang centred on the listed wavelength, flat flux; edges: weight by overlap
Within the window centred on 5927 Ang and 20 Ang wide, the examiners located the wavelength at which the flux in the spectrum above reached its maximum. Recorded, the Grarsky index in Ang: 5936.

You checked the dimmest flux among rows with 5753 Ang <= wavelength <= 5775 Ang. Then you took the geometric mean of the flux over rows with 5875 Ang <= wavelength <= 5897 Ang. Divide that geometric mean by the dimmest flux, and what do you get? 0.85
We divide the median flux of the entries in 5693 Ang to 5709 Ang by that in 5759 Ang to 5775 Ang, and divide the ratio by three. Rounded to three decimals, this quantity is 0.313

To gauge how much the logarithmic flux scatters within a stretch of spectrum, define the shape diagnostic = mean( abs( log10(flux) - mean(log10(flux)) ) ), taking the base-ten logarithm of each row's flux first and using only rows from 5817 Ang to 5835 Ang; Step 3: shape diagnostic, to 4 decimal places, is 0.0021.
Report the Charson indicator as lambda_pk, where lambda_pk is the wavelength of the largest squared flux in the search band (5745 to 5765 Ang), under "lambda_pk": 5746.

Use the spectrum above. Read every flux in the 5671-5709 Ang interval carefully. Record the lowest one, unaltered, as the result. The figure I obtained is 6.318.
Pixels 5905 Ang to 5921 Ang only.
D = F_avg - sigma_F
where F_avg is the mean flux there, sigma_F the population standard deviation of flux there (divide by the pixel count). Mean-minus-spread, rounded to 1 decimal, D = 6.3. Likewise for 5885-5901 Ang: 5.2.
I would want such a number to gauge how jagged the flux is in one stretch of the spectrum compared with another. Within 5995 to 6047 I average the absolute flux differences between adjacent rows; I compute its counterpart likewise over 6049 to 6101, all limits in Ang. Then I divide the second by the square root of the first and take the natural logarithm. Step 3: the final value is -2.2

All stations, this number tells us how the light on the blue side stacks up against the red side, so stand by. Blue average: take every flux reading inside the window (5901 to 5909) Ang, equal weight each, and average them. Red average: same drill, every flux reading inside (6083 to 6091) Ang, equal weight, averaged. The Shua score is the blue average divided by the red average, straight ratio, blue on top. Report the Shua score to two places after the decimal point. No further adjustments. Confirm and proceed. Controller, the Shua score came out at 0.90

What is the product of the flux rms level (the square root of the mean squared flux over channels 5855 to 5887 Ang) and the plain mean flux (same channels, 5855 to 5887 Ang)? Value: 42.3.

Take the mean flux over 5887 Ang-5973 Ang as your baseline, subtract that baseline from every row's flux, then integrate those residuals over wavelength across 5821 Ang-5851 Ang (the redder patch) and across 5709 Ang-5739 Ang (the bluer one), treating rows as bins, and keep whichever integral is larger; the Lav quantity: 17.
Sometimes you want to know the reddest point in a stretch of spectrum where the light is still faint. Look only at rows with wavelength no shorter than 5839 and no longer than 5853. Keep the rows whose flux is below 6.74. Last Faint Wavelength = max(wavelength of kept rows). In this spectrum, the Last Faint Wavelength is 5852 Ang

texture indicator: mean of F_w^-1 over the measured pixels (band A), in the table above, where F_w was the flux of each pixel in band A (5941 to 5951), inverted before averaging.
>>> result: 0.150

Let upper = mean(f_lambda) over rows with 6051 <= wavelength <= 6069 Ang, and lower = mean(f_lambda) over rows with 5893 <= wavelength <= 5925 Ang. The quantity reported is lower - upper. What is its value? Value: -0.7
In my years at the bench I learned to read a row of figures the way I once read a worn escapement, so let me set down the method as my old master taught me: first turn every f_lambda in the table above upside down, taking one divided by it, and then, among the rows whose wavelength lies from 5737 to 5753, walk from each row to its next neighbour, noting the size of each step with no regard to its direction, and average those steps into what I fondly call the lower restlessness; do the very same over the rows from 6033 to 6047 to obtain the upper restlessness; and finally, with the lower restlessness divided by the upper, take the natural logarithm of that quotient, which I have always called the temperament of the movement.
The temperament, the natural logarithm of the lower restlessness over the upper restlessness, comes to 1.2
